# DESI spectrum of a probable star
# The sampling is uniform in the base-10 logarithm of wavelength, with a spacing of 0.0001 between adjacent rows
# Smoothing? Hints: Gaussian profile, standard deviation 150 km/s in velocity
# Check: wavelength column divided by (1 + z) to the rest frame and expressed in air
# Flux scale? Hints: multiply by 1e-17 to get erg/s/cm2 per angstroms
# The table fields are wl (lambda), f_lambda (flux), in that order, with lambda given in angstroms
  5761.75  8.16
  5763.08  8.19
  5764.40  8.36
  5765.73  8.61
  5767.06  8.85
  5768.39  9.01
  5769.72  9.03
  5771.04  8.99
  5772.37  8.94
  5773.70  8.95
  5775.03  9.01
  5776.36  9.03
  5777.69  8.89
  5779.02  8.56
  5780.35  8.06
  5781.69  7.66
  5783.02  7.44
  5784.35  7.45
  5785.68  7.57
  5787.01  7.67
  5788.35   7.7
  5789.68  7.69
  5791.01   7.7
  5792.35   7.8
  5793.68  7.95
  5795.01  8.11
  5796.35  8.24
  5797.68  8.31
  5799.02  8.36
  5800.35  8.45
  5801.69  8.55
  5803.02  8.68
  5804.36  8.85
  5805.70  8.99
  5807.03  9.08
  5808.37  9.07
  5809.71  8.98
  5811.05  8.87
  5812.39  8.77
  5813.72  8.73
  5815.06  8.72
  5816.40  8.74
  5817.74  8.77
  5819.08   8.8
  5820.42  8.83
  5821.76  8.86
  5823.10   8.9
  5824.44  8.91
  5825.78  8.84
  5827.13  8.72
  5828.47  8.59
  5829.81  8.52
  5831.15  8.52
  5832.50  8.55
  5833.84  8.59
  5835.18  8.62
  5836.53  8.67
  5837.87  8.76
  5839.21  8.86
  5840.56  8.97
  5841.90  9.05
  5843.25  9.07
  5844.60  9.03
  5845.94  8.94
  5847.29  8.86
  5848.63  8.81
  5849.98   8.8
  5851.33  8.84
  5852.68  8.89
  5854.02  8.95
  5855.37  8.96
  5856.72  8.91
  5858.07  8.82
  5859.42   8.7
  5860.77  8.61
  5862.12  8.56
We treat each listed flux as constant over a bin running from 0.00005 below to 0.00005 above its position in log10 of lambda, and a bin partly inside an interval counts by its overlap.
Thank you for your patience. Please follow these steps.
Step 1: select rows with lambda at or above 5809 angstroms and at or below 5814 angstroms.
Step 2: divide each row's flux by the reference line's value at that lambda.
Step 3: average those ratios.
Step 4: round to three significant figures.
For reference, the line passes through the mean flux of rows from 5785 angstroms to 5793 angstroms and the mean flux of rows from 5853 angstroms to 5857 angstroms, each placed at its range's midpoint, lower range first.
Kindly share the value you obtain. 1.09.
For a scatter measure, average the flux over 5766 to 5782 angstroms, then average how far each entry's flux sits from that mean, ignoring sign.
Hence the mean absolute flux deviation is 0.33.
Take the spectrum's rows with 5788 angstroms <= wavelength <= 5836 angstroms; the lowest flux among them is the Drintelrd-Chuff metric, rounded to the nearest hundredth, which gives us 7.69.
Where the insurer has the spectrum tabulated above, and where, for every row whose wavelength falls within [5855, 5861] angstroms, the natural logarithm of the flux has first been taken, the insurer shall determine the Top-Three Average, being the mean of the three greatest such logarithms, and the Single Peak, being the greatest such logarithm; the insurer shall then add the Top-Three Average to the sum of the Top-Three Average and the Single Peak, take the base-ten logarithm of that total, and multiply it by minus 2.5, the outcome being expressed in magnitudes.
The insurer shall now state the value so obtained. -2.04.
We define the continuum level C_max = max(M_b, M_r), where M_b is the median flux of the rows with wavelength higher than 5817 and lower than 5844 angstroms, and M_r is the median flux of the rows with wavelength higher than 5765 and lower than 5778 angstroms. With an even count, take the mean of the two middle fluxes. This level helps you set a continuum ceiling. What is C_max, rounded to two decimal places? 8.97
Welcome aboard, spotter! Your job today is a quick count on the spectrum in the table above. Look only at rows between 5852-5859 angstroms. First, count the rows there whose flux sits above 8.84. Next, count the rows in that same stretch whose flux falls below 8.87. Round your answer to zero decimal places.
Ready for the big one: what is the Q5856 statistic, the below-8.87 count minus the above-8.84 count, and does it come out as -3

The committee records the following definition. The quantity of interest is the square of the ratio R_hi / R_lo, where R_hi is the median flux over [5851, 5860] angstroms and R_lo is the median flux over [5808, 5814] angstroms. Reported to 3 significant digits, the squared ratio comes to 1.00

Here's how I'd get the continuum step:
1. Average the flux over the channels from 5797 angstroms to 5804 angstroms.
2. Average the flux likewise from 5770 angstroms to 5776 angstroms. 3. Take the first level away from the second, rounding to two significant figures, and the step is 0.50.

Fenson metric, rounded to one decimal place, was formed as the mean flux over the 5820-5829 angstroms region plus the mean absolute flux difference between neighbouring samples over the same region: 8.9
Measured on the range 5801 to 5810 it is 9.0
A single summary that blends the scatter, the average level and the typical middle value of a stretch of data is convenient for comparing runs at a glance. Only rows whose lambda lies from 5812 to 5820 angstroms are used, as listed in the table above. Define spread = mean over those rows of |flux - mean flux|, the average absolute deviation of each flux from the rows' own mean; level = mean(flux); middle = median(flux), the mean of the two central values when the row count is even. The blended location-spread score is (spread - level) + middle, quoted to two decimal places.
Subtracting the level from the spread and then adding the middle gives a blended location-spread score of 0.02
